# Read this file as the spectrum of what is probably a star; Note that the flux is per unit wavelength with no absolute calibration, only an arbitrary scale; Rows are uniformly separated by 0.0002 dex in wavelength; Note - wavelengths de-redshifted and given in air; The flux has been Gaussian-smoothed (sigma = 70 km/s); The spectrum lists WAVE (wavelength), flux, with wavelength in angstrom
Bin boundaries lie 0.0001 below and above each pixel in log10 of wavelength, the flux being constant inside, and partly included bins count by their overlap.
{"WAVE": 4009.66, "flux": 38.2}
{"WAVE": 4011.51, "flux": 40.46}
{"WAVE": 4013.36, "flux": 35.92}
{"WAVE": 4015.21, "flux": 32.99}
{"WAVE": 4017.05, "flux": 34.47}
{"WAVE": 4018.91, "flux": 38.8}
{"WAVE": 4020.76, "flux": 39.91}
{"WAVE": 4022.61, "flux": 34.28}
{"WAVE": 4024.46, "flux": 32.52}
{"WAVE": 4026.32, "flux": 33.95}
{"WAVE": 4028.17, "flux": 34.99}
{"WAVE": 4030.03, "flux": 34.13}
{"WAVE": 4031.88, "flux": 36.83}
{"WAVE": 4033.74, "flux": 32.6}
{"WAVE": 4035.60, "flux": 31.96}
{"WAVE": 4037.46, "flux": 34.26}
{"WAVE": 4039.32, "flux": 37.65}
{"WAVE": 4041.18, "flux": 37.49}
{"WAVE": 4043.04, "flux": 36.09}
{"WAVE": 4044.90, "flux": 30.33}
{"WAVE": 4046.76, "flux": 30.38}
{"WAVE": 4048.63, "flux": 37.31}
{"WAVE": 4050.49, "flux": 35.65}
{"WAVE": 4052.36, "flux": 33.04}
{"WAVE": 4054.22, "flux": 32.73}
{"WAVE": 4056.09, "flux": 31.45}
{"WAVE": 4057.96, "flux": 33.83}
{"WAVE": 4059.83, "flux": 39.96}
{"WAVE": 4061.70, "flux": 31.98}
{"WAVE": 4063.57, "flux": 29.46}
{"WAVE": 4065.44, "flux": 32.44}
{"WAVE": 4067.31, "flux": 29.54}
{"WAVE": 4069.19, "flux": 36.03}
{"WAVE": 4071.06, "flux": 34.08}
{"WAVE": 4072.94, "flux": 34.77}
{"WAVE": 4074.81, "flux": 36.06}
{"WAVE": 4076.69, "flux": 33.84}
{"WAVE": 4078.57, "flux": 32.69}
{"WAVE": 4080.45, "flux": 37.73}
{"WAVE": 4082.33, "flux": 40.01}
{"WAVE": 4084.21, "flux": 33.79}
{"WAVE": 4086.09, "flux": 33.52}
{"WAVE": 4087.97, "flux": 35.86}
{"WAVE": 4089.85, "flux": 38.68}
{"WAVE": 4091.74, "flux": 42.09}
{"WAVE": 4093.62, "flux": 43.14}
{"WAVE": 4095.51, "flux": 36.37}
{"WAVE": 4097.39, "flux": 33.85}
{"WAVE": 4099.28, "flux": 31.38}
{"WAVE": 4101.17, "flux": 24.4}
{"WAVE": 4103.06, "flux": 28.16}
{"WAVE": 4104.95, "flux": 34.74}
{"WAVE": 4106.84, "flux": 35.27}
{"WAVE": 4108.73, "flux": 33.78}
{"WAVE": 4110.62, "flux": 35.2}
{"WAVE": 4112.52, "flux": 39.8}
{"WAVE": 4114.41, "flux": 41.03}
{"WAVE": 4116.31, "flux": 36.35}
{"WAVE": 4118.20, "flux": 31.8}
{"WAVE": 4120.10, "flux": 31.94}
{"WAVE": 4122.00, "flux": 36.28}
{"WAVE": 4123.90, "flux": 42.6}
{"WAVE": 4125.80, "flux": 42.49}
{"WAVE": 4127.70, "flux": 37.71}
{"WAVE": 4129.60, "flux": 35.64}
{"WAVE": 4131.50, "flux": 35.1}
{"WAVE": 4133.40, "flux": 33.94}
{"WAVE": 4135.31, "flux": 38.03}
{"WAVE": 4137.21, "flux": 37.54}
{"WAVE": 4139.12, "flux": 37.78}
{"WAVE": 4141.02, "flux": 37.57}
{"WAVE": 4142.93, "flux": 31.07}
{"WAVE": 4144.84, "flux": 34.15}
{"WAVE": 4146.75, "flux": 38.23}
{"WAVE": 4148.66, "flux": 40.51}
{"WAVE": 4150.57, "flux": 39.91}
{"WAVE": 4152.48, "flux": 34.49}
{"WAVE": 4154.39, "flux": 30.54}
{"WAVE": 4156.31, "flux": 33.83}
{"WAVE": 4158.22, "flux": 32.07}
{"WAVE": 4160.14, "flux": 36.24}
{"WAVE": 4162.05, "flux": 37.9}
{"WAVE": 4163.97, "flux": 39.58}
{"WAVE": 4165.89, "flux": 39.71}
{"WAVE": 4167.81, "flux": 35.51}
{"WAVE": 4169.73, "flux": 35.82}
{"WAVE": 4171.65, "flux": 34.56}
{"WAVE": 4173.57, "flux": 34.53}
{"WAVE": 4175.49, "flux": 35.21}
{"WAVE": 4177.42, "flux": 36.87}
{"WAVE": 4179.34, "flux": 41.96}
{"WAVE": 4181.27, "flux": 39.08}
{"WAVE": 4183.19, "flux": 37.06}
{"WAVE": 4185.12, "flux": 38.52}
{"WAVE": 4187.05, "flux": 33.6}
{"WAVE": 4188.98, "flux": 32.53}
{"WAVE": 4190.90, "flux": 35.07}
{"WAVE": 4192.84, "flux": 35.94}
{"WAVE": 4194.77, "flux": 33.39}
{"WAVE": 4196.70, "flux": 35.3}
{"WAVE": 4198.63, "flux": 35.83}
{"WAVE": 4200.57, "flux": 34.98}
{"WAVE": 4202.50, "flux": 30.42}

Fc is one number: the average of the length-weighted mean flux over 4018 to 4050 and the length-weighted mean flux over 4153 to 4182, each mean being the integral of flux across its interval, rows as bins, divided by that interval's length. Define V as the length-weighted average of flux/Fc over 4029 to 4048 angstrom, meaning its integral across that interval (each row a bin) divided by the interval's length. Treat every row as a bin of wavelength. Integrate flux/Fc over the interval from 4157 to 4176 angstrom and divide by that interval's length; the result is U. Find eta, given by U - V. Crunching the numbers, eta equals 0.05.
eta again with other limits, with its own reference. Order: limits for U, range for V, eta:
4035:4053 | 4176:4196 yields -0.05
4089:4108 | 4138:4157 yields -0.03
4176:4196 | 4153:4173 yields 0.02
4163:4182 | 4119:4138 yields 0.00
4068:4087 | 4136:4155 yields -0.03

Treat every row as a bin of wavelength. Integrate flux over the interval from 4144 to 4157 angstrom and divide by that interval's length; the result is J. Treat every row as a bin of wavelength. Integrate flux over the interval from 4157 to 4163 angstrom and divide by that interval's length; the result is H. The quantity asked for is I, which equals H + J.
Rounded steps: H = 35.4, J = 36.0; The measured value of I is 71.4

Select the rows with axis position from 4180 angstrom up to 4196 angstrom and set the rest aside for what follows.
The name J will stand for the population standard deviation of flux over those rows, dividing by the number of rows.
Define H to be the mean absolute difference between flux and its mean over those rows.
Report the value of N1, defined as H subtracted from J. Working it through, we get 0.3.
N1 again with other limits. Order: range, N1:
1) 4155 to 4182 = 0.4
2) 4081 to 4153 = 0.9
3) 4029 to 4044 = 0.2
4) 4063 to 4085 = 0.7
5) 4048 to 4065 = 0.6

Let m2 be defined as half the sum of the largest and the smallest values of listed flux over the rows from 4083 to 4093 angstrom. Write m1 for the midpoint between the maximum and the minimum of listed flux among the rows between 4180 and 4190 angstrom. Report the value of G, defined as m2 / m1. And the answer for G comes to 1.06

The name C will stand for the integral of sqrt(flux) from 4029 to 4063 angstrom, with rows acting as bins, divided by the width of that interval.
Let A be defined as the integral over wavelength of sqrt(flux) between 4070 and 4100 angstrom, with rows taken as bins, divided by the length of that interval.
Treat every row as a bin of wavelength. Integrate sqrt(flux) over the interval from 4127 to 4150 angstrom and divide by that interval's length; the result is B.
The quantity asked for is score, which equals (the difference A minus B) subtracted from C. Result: 5.88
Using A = 6.01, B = 6.04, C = 5.85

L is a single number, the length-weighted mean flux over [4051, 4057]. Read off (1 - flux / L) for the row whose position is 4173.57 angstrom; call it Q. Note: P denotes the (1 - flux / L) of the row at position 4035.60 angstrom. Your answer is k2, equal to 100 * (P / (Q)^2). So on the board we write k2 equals 618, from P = 0.02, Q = -0.06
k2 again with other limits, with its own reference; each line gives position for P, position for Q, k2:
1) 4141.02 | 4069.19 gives -1399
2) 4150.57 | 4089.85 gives -650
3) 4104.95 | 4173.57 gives -1916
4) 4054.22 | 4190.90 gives -51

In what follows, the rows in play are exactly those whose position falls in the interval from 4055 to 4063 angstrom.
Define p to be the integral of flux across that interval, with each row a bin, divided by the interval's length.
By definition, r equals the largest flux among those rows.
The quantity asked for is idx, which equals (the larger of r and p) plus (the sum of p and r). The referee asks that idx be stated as 114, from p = 34.0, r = 39.96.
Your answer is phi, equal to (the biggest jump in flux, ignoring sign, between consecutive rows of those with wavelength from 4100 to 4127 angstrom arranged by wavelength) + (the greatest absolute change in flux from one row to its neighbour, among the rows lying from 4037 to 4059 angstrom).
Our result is 13.5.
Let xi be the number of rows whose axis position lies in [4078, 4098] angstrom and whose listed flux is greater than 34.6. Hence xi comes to 7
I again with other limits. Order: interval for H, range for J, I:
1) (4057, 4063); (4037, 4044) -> 71.4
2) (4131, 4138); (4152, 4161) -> 69.5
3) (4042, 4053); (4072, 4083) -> 69.6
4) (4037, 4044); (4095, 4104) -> 67.1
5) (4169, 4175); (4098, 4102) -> 63.4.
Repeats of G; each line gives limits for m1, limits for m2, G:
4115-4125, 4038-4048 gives 0.91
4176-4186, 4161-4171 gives 0.95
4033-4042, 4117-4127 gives 1.07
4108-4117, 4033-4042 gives 0.93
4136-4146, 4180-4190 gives 1.04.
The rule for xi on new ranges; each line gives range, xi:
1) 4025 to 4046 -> 5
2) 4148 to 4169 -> 7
